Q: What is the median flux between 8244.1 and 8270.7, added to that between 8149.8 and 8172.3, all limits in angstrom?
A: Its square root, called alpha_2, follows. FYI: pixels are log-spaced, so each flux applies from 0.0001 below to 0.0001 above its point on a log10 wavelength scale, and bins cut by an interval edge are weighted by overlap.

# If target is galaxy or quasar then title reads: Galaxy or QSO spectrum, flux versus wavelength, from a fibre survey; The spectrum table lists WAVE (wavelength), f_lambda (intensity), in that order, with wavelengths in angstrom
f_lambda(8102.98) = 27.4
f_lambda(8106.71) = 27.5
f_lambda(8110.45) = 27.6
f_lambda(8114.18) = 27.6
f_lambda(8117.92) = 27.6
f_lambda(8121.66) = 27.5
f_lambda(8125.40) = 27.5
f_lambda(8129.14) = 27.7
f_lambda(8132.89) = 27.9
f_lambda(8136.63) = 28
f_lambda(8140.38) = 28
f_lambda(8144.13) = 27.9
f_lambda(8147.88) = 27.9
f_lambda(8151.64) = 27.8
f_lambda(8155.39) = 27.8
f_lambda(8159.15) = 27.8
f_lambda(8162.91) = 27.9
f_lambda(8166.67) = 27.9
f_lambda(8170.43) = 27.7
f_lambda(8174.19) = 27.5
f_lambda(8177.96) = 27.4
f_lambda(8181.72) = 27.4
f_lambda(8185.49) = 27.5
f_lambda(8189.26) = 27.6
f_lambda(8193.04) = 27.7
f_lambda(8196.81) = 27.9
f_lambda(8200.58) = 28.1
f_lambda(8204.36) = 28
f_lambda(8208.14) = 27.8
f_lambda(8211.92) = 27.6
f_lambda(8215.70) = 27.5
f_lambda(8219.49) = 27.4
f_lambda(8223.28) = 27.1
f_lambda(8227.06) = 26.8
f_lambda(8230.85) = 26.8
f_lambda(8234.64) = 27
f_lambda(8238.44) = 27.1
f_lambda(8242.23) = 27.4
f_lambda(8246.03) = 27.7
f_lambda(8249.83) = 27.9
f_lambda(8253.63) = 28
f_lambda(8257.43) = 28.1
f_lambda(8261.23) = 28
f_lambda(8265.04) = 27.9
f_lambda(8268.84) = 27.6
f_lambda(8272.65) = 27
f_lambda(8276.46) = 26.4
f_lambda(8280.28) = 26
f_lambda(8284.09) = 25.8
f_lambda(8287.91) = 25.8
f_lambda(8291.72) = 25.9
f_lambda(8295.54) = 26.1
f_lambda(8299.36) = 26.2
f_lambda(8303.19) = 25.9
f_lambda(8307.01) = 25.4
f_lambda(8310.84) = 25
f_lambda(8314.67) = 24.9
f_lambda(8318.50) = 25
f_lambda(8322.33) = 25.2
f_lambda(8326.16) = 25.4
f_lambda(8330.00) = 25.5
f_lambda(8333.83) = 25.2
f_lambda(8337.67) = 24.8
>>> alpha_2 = 7.46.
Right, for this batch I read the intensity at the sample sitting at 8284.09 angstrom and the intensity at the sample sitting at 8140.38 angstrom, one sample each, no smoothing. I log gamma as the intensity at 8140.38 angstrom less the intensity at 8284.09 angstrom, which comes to 2.2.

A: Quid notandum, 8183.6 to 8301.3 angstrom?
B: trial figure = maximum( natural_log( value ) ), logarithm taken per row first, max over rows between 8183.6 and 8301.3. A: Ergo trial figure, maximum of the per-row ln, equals 3.34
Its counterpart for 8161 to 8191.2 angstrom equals 3.33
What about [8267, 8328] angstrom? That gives 3.32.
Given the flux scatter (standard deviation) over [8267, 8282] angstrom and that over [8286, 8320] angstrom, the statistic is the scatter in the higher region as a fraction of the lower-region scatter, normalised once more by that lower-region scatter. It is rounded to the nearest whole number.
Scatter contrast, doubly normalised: 1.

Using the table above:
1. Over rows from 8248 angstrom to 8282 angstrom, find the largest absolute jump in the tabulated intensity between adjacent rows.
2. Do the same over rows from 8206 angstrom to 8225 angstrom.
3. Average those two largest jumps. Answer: 0.45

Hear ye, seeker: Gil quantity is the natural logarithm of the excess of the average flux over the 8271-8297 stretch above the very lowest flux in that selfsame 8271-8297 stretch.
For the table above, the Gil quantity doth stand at -1.1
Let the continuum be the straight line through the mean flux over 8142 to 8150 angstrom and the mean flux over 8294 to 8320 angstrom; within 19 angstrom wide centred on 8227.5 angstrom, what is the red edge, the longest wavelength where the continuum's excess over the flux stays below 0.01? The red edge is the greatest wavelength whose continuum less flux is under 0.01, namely 8234.64 angstrom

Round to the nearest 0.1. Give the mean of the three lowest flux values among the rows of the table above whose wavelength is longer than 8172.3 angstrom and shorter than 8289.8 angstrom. 25.9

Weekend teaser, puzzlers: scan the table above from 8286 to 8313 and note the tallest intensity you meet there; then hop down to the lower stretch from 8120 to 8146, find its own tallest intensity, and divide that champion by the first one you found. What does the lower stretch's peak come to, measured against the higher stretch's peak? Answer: 1.07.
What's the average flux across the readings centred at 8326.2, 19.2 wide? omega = 25.3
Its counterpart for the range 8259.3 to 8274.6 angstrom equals 27.6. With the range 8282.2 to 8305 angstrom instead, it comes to 25.9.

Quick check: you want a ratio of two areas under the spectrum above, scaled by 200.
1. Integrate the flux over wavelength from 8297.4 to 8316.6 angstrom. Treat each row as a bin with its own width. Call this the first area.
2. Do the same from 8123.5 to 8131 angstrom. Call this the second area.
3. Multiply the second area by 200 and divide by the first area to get 85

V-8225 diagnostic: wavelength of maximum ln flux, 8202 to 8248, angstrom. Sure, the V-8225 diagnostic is 8204.36 angstrom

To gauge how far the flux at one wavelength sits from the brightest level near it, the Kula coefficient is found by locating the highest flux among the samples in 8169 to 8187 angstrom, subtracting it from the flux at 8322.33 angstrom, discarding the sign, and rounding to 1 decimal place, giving 2.5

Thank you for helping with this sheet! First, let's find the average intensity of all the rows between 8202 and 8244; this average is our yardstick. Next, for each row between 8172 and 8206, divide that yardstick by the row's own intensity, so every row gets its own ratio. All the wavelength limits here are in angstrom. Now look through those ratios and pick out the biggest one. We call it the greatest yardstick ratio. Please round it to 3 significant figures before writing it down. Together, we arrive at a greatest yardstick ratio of 0.997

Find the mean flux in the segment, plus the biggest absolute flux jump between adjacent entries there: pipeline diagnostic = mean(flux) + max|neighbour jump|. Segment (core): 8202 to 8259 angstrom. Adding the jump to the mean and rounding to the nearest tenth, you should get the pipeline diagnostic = 27.8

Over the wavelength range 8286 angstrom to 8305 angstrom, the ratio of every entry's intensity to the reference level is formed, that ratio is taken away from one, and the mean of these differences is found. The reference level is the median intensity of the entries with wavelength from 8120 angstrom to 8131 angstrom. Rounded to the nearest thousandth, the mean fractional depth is 0.055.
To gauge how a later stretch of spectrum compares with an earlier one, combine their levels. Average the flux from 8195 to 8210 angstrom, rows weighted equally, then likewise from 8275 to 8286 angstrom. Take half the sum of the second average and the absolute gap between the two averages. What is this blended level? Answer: 14.0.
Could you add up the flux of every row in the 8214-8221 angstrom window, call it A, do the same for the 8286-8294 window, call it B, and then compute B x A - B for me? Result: 2787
